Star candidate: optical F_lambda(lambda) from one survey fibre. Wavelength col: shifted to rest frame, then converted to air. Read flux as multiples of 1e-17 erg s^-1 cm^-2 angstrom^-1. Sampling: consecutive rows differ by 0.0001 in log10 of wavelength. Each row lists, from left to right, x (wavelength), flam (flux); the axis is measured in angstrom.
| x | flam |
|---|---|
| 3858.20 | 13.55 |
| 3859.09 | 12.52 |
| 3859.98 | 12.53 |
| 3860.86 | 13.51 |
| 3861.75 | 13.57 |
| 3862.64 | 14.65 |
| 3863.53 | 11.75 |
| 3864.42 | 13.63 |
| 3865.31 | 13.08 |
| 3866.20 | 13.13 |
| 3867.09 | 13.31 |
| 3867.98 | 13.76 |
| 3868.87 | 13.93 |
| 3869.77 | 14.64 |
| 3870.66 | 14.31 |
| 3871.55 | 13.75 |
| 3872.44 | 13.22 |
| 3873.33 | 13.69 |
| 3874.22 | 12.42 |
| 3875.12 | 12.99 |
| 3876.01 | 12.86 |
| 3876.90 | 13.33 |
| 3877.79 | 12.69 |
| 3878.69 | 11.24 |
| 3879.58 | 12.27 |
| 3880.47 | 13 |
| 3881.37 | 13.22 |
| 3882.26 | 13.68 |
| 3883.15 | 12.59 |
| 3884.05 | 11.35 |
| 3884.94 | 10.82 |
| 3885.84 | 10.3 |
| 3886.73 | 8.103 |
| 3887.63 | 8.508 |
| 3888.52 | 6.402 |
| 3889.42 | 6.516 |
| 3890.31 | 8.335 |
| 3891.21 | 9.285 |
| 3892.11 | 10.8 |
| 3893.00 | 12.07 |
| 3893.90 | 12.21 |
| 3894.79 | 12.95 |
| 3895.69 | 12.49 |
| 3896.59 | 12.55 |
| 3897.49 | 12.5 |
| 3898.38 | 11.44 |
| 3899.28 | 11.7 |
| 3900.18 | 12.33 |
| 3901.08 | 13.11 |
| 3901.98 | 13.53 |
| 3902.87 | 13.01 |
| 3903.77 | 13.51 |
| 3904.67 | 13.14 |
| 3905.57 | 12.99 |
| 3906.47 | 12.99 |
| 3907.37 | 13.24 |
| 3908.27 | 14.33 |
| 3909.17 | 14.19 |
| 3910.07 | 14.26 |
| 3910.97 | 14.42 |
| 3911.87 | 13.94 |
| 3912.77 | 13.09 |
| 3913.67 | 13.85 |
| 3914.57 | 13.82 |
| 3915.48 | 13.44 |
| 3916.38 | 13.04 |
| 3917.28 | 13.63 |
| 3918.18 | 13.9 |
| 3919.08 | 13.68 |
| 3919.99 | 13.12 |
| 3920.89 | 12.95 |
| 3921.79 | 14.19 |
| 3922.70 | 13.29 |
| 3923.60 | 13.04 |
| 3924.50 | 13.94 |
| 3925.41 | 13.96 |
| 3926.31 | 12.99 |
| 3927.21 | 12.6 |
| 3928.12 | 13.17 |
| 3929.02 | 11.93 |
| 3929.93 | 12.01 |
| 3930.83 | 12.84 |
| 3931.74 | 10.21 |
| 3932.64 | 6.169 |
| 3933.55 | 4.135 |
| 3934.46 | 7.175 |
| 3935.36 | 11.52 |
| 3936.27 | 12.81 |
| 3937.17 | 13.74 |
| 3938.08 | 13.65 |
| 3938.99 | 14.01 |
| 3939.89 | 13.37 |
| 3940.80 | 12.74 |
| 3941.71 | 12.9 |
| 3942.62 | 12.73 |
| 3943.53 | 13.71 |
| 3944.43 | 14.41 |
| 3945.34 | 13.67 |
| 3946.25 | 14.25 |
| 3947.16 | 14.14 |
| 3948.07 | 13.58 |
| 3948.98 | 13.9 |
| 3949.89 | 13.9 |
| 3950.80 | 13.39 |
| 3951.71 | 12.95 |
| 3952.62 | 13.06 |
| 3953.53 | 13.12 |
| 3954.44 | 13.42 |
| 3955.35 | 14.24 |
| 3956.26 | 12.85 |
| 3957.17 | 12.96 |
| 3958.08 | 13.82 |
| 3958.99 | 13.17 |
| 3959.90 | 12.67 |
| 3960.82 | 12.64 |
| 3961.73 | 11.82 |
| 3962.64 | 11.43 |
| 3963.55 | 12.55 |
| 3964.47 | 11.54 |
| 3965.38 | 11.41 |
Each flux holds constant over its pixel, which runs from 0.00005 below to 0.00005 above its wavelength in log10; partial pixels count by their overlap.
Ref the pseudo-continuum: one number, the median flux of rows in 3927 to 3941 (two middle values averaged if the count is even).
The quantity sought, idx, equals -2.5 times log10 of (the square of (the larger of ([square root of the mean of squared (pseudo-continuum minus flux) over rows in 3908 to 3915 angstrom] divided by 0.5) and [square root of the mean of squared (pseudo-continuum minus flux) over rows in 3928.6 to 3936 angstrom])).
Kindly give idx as -3.2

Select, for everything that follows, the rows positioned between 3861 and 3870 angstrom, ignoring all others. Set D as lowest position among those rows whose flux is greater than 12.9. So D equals 3861.75 angstrom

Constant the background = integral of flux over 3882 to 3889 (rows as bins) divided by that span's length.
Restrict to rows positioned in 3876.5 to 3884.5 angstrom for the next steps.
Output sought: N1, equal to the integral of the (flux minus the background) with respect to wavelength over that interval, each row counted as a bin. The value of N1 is 19.9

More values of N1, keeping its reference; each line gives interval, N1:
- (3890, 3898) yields 11.3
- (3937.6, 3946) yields 28.4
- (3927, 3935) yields -1.1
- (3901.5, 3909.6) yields 26.9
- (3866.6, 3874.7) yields 28.8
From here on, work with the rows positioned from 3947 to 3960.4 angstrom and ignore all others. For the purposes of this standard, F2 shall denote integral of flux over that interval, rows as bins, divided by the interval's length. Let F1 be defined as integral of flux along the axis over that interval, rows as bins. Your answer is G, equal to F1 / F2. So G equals 13.4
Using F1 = 179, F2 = 13.4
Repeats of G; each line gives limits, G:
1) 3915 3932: 17.0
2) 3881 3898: 17.0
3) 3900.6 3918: 17.4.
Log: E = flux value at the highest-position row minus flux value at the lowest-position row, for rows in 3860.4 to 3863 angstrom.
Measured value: 1.1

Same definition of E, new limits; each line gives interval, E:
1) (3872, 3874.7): -0.8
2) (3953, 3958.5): 0.7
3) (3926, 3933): -6.8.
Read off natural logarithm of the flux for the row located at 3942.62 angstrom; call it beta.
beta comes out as 2.54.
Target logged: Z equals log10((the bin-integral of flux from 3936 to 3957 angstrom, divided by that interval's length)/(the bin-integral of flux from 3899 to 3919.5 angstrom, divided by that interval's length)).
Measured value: 0.00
